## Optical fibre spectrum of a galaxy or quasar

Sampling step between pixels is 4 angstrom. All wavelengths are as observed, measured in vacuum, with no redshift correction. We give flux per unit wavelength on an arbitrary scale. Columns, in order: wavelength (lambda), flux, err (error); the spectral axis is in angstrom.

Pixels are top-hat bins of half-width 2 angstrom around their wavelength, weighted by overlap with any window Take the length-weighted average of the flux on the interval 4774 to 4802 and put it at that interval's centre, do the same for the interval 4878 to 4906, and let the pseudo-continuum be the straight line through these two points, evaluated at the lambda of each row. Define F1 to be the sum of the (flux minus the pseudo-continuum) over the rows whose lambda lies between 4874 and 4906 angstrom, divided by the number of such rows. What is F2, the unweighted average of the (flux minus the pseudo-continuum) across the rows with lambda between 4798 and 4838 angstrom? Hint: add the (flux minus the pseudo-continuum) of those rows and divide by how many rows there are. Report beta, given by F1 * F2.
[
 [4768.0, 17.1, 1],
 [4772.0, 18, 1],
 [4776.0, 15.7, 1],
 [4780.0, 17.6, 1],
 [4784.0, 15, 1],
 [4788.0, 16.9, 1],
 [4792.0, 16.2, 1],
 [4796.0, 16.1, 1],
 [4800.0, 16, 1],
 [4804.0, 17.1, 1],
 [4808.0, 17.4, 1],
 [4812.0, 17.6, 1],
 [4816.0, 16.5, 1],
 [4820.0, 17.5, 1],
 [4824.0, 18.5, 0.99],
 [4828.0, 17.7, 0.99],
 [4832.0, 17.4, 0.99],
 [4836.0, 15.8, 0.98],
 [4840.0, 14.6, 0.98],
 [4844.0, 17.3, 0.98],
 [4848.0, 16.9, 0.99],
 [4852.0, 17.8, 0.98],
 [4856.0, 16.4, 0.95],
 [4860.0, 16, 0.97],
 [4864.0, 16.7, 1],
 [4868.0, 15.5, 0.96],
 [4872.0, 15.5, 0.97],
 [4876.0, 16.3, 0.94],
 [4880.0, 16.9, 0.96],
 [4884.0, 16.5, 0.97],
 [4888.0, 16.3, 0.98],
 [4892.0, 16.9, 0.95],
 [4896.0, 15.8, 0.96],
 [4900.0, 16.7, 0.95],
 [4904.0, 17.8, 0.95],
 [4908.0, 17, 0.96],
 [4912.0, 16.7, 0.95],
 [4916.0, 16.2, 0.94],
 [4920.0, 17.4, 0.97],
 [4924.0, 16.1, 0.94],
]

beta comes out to -0.03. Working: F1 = 0.0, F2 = 0.80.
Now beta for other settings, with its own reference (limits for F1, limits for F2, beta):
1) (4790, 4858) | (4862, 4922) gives -0.07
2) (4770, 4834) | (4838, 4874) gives -0.16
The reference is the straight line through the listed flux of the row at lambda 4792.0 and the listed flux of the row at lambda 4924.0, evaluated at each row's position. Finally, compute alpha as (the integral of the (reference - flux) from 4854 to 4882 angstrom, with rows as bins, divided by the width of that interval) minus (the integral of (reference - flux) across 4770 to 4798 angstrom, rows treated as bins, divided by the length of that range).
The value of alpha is 0.25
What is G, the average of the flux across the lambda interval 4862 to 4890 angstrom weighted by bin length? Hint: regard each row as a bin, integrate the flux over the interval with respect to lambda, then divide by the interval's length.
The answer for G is 16.24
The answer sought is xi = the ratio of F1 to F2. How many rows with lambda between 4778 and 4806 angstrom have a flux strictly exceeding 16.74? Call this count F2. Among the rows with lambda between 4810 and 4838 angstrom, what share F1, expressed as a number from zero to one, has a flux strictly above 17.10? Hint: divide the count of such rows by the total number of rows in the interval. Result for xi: 0.24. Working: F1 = 0.71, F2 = 3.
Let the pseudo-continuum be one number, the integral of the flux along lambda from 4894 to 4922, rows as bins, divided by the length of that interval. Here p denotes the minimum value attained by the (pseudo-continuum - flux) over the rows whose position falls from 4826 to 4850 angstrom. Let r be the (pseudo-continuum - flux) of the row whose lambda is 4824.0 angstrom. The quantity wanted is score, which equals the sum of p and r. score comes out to -2.6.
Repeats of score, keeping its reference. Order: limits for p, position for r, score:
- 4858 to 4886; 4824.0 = -1.8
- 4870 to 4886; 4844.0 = -0.6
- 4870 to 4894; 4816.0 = 0.2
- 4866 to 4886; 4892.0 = -0.2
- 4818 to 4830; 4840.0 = 0.5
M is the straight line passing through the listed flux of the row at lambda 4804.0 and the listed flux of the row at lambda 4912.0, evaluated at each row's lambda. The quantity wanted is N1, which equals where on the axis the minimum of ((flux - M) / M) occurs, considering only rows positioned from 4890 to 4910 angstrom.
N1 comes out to 4896.0 angstrom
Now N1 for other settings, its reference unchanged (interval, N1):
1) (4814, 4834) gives 4816.0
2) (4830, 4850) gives 4840.0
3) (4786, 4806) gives 4800.0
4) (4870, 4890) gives 4872.0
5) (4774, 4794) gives 4784.0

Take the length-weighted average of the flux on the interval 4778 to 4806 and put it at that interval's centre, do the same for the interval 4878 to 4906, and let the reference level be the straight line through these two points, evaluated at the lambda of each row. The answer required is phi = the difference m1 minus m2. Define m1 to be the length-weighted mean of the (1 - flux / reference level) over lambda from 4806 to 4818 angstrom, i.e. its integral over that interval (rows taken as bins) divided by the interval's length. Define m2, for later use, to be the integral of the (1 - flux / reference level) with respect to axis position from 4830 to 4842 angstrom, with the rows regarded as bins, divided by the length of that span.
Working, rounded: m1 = -0.0422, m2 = 0.037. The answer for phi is -0.08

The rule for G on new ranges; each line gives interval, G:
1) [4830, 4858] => 16.60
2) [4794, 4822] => 16.89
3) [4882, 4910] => 16.71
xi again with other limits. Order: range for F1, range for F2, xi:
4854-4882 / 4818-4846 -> 0.00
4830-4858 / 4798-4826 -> 0.09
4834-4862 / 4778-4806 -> 0.10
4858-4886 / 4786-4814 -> 0.00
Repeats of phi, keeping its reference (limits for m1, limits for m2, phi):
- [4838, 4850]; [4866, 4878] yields -0.03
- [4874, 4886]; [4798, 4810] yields 0.03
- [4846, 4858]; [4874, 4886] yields -0.03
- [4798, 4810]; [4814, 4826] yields 0.04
